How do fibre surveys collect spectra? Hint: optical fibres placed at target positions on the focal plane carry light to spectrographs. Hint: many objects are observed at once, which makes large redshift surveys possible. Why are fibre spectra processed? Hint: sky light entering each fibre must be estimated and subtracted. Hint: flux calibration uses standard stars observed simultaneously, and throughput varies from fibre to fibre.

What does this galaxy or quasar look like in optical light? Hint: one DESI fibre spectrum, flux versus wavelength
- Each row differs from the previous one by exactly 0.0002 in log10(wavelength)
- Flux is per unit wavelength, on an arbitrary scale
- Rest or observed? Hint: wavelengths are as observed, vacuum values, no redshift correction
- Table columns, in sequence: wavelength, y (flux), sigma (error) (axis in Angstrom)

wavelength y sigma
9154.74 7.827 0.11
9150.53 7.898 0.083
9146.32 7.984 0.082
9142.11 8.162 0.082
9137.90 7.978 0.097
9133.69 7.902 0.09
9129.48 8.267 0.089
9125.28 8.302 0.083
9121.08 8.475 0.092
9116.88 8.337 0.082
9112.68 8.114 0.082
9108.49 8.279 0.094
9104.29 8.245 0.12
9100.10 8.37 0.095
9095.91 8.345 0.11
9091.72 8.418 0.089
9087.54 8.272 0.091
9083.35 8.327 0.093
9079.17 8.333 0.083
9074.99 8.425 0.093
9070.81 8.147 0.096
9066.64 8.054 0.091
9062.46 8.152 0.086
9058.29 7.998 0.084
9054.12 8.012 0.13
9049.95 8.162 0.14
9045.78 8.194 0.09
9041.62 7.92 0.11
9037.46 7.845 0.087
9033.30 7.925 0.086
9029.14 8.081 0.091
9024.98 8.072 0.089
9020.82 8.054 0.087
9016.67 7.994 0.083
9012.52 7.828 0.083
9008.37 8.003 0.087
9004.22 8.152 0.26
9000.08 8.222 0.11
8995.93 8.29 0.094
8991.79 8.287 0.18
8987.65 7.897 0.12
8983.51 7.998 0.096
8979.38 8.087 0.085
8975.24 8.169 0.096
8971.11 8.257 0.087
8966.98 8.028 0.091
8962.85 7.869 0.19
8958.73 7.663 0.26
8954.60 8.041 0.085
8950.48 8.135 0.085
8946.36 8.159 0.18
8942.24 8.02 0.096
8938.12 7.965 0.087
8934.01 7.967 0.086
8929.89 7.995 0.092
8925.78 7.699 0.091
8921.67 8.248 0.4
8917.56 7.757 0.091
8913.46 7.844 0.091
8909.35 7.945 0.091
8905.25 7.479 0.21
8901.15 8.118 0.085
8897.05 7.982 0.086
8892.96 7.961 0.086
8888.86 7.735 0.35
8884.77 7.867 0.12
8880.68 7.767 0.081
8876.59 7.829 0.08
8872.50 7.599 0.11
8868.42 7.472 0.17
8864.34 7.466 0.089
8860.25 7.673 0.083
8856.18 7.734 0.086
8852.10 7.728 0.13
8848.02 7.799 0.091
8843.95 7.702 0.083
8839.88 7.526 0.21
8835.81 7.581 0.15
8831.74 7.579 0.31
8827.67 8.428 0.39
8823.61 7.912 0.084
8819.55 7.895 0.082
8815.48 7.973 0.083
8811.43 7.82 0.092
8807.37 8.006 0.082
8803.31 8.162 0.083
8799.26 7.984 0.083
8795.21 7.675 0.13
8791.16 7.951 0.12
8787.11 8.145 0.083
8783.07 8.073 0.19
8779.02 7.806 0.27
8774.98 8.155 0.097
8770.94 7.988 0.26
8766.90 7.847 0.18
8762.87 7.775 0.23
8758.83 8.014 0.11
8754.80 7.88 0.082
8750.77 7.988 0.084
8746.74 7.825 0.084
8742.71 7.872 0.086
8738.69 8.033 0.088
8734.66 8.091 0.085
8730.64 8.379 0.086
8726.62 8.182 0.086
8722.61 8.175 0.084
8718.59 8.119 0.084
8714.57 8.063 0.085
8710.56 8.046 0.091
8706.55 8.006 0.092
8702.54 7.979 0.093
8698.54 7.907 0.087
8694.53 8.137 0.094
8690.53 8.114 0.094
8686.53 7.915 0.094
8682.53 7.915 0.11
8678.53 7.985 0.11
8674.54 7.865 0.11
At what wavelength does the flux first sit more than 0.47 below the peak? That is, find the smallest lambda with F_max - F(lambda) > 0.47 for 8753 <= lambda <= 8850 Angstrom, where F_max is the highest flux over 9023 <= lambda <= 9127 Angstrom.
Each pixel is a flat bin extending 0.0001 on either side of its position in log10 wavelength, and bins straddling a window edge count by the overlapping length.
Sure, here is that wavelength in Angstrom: 8754.80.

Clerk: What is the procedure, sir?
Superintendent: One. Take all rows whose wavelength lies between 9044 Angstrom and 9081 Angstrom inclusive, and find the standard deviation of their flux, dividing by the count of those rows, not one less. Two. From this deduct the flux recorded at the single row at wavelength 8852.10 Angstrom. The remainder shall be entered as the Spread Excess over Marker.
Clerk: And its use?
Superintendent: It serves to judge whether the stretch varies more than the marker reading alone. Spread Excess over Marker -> -7.59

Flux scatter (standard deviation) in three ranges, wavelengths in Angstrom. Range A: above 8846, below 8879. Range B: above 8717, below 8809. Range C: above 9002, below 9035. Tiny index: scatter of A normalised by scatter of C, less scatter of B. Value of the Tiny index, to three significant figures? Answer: 1.21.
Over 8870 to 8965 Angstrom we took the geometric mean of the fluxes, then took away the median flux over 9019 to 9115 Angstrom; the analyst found -0.26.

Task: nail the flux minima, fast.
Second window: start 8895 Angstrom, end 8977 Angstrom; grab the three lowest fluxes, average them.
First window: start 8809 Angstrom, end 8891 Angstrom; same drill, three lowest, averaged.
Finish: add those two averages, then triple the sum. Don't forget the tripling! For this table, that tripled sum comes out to 45.3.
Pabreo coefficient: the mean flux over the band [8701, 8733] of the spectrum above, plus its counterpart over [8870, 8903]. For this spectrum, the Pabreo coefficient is 16.0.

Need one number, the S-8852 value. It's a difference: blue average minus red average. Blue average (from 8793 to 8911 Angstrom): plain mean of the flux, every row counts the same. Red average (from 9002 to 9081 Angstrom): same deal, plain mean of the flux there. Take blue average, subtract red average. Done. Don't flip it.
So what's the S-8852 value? -0.26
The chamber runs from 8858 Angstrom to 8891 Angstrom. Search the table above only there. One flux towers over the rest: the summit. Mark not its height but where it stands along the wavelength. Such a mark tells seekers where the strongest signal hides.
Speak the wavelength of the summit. 8884.77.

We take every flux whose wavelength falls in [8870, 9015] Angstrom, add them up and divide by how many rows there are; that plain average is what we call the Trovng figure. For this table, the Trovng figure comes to 7.97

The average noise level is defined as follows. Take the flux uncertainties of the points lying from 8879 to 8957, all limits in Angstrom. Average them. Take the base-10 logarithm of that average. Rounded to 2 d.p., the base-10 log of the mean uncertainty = -0.88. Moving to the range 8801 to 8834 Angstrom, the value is -0.82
